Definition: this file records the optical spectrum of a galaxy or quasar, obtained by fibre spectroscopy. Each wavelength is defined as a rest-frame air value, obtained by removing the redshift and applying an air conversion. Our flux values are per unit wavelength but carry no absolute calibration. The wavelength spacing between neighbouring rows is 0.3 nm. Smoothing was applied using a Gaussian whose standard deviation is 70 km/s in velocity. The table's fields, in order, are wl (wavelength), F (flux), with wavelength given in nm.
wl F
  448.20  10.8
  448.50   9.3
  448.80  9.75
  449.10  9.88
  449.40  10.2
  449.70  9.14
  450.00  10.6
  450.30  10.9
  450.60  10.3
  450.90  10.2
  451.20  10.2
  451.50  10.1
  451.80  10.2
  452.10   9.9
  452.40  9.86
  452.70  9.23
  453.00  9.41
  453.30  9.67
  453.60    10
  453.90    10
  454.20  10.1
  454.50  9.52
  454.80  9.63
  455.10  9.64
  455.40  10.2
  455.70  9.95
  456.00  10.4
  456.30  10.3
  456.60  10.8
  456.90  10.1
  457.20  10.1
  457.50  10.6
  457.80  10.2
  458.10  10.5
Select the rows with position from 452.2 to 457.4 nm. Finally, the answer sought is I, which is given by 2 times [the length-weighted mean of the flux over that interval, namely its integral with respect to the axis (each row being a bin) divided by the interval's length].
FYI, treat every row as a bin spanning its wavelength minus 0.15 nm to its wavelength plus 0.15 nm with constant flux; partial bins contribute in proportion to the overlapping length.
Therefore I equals 19.9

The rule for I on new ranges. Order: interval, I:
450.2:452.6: 20.3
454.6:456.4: 20.0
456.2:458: 20.7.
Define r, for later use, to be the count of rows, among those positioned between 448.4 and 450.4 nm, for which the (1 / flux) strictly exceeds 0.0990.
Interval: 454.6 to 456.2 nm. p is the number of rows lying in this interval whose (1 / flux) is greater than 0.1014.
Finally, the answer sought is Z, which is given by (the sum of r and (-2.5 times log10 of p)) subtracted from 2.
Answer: -1.2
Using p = 2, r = 4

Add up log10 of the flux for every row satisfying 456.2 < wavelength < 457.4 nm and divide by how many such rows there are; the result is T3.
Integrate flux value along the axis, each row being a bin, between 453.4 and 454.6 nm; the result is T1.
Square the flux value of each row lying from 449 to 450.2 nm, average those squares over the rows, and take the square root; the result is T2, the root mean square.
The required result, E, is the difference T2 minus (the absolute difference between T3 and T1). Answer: -0.9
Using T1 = 11.9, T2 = 10.0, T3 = 1.01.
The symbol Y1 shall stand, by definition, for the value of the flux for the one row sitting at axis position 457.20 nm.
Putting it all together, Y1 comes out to 10.1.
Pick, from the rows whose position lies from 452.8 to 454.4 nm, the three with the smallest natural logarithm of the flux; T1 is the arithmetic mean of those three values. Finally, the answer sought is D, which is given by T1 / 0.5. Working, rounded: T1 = 2.27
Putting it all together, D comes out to 4.54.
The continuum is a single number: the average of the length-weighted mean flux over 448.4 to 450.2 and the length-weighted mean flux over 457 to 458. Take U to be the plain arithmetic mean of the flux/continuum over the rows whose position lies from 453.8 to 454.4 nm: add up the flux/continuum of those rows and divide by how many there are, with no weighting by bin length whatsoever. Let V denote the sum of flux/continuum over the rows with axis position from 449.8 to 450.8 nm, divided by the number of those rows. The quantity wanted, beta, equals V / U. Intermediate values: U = 1.00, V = 1.05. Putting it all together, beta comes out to 1.05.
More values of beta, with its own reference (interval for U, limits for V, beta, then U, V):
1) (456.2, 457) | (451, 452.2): 0.97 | 1.03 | 1.00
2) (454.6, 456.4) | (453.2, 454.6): 0.98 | 0.99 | 0.98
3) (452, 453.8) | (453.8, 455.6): 1.02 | 0.96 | 0.98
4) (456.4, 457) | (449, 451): 0.97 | 1.04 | 1.01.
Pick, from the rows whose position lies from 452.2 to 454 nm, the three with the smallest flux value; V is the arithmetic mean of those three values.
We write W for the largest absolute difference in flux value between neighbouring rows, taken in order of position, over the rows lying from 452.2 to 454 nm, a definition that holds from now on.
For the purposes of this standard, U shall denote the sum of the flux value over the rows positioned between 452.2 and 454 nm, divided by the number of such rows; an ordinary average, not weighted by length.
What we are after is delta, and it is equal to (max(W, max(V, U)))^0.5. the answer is 3.11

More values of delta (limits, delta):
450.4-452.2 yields 3.19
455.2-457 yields 3.21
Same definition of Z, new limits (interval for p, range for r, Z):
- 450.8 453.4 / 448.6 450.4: 0.5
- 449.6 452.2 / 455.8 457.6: 0.0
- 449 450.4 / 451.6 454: -5.0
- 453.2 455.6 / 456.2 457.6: 1.5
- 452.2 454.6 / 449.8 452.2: 1.7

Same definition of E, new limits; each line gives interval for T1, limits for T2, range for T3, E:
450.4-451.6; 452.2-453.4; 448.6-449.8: -1.7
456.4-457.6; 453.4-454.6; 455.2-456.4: -1.5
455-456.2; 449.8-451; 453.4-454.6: -0.6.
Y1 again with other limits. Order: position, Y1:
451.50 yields 10.1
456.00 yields 10.4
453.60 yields 10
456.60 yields 10.8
